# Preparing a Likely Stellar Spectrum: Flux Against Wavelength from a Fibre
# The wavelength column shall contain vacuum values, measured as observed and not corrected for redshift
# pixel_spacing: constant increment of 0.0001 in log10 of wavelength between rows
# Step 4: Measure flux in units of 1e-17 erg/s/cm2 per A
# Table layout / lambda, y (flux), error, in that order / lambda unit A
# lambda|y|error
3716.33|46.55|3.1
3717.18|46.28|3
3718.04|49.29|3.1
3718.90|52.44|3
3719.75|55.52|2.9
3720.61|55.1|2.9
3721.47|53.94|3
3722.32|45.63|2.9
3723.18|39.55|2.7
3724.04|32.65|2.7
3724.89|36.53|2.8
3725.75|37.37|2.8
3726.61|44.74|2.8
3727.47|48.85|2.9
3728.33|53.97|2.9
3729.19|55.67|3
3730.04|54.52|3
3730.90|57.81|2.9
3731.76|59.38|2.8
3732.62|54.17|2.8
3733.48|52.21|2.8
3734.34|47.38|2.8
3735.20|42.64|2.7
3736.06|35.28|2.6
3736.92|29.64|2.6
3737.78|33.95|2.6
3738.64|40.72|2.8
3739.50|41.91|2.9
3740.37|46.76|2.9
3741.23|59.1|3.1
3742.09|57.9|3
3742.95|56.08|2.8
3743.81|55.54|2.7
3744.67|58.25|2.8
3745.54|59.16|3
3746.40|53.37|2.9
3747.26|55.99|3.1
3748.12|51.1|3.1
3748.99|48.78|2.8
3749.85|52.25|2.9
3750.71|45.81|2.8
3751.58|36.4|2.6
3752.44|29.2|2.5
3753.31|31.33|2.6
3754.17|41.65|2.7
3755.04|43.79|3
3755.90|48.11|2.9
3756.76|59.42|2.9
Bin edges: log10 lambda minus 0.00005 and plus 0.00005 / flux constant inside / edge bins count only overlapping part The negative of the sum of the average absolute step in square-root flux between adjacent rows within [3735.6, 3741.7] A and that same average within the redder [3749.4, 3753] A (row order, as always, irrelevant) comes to -1.06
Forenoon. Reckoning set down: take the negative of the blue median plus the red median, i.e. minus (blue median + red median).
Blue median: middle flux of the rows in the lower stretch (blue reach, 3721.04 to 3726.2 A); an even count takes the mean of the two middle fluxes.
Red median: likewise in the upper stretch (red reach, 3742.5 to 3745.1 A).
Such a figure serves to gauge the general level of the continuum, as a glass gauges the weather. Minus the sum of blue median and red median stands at -95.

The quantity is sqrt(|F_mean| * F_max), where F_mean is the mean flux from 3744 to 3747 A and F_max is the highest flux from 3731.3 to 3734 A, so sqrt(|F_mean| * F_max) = 58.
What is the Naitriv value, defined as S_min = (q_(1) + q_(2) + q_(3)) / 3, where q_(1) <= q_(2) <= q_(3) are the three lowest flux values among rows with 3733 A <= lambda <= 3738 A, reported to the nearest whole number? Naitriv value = 33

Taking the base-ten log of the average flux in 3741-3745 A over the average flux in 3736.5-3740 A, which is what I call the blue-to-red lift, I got 0.2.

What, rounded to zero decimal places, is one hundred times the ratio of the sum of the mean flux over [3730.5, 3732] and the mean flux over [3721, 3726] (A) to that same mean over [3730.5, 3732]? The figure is 170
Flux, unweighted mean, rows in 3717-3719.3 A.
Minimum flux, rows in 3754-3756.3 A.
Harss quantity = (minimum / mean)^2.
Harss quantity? 0.71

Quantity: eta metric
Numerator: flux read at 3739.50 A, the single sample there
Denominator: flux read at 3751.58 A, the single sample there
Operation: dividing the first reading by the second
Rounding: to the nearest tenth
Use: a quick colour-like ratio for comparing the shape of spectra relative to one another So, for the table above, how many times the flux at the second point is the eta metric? 1.2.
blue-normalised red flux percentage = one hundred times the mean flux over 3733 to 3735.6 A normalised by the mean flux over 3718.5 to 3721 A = 87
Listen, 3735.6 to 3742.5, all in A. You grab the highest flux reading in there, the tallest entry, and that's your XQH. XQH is 59.1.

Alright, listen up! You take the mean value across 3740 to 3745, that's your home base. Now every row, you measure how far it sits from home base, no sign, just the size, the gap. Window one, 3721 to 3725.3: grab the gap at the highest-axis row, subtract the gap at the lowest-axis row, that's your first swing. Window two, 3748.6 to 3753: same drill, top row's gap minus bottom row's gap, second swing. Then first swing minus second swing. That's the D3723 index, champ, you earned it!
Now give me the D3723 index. -2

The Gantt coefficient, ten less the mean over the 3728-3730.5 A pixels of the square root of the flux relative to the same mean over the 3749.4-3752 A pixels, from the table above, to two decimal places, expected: 8.89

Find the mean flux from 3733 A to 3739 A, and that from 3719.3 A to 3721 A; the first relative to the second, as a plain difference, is -15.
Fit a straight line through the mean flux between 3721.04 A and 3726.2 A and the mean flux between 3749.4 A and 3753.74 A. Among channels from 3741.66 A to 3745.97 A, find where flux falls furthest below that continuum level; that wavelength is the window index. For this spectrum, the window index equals 3743.81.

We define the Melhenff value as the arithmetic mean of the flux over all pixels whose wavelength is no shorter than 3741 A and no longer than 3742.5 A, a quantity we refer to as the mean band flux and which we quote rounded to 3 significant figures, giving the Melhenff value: 58.5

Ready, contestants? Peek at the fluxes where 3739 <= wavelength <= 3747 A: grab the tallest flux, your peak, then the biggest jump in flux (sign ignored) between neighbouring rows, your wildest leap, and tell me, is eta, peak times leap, 730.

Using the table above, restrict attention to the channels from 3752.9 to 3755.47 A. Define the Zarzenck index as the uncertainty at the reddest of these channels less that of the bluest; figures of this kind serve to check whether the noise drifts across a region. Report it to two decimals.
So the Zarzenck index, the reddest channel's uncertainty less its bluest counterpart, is 0.40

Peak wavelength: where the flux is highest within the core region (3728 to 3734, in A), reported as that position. 3731.76 A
